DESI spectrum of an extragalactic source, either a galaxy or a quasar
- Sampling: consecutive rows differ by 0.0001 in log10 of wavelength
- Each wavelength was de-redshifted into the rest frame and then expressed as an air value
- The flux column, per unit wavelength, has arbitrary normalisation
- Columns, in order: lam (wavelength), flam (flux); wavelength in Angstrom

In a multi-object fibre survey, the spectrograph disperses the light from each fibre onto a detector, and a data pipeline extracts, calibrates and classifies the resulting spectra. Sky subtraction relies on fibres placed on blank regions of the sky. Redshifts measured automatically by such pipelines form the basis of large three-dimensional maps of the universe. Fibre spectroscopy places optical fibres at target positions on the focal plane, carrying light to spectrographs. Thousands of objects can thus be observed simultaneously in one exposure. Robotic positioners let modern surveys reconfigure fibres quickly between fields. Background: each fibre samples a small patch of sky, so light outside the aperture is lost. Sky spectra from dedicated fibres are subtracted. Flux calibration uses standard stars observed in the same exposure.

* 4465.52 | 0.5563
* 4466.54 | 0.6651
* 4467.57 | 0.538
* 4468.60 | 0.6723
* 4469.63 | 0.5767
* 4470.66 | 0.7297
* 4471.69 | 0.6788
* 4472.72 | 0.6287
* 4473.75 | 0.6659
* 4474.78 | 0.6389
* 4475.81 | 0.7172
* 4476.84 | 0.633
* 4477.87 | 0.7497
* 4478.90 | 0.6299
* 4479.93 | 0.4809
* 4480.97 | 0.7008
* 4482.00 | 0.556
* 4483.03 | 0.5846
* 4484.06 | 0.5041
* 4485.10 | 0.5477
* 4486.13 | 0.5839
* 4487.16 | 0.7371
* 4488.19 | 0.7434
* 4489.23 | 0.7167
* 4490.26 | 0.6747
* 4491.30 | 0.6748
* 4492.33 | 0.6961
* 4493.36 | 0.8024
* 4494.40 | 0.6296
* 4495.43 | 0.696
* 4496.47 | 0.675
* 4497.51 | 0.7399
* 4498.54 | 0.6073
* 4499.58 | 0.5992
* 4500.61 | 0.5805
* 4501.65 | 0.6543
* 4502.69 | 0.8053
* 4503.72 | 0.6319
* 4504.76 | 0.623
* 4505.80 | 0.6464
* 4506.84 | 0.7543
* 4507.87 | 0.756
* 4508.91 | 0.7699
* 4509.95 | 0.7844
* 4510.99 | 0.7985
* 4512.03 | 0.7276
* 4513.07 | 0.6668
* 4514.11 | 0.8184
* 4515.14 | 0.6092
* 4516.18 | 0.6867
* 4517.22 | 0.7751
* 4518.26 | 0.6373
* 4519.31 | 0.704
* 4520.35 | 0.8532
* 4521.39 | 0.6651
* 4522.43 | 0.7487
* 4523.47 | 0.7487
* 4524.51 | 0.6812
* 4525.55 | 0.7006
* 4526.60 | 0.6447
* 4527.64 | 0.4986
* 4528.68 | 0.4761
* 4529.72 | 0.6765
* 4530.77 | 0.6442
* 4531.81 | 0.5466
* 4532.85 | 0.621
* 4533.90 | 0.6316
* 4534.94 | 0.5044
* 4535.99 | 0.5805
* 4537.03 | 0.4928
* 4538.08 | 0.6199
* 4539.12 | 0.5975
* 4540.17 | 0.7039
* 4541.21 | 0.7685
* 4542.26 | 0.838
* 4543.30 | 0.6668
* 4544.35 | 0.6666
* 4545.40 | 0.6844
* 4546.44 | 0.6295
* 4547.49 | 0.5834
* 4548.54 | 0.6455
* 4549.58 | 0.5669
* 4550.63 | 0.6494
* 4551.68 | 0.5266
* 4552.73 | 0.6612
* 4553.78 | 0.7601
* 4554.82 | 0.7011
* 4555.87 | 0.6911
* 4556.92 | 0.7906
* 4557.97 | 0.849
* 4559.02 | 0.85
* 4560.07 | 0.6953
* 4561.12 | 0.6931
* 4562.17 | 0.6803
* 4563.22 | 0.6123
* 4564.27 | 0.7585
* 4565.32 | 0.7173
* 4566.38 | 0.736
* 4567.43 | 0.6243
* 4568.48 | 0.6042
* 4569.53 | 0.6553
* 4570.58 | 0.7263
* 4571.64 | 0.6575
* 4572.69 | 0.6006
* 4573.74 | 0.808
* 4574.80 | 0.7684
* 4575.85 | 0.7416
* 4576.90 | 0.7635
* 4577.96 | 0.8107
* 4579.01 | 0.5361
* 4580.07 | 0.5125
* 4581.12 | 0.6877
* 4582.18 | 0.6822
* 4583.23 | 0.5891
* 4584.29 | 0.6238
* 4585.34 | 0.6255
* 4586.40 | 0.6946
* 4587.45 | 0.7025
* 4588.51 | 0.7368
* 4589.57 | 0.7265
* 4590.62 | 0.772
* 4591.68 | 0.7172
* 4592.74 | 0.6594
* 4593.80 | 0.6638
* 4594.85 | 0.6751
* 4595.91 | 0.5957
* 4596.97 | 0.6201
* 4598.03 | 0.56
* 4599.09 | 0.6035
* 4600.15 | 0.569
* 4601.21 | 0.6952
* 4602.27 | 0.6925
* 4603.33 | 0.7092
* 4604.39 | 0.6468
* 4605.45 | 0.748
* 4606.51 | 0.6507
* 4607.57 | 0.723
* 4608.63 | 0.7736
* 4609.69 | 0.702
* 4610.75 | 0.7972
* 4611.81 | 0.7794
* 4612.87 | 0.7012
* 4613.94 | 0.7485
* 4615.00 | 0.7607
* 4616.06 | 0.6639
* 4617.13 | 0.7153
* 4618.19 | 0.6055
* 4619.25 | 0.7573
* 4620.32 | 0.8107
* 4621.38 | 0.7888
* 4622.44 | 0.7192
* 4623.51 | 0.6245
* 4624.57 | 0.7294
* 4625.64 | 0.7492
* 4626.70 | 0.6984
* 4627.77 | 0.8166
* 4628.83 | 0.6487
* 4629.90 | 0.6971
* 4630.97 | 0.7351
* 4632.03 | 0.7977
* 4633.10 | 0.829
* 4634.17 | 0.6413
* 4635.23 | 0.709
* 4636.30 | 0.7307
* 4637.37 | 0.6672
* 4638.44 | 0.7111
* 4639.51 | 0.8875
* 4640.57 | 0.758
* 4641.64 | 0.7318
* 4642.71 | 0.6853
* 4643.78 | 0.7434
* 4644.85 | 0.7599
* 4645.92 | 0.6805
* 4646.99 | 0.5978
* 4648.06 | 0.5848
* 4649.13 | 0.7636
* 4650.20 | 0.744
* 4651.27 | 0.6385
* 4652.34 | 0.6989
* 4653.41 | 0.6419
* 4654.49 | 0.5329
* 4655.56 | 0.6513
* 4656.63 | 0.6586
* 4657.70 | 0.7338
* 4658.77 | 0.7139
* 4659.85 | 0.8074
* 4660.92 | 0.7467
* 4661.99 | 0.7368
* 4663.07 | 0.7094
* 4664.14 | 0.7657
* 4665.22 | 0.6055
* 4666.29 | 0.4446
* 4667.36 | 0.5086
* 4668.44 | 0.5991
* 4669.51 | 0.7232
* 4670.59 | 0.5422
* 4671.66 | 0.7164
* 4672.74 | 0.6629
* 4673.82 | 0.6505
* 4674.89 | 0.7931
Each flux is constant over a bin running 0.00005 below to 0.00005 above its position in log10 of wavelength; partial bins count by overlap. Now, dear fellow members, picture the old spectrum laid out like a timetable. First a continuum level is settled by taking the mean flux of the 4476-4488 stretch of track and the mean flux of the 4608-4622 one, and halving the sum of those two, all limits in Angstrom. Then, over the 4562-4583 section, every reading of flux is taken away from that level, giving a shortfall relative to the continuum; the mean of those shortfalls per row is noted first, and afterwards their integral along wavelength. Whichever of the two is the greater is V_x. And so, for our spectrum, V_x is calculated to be -0.01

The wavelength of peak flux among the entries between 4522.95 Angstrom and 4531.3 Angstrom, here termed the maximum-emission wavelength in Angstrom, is 4523.47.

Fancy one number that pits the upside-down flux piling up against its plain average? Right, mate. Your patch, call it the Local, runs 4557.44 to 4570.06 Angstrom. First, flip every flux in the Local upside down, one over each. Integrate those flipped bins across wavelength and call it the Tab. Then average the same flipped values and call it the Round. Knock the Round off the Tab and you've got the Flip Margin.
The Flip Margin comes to 16.6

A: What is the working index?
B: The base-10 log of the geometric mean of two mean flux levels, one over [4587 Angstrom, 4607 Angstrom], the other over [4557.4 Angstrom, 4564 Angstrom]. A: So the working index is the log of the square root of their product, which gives -0.155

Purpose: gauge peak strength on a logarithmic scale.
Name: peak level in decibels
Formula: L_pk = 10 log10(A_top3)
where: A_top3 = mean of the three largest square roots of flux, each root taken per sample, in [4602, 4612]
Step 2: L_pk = -0.53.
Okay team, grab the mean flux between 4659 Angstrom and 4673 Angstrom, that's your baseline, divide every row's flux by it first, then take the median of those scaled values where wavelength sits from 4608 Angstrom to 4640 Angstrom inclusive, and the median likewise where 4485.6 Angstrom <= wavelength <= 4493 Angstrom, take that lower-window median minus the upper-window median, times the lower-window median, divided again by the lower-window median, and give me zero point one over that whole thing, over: -1.9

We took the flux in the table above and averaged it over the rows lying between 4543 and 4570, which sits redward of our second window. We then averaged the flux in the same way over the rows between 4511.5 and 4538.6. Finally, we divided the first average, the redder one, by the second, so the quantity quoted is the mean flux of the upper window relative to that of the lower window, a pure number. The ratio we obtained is 1.04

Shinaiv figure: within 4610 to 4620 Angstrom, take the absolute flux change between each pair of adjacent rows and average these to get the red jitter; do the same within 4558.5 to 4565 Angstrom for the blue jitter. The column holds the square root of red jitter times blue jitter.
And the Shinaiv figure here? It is 0.074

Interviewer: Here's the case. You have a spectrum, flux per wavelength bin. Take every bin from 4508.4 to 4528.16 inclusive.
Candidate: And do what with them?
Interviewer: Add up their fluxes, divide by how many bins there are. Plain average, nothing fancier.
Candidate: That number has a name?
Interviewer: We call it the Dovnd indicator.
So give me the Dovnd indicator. 0.71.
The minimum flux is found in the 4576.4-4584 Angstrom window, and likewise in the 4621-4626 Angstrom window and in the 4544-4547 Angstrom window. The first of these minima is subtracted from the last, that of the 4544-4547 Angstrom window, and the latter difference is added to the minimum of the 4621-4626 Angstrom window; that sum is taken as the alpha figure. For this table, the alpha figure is 0.74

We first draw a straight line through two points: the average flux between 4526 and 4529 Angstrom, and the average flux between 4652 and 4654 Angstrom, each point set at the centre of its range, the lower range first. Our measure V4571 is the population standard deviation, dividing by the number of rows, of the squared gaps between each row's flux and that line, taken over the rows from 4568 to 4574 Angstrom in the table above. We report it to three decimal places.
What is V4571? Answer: 0.017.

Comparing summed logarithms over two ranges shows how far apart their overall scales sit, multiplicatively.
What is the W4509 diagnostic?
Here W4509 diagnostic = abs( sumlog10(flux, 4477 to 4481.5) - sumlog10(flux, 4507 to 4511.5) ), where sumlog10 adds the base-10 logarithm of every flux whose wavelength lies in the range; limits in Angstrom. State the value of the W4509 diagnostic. 0.360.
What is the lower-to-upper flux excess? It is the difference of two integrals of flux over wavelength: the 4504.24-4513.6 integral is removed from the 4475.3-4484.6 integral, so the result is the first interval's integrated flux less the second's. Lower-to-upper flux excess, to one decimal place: -1.0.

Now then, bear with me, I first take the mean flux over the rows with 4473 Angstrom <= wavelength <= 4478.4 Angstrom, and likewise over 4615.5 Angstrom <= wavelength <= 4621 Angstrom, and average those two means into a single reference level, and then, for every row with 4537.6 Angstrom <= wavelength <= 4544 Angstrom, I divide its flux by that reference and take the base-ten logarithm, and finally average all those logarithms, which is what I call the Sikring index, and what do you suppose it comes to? -0.001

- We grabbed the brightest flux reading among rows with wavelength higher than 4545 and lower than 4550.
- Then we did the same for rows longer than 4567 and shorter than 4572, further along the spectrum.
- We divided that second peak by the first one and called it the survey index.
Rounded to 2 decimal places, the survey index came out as 1.06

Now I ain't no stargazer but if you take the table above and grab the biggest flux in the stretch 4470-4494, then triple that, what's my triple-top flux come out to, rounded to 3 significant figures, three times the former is 2.41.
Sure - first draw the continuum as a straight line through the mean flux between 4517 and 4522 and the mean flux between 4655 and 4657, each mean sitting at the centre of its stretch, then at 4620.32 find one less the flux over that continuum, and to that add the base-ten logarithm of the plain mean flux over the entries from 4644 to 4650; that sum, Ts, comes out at -0.37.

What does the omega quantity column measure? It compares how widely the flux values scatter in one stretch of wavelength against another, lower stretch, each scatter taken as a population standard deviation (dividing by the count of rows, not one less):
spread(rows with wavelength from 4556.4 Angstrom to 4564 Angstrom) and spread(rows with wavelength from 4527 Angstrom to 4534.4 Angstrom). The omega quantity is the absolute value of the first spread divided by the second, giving 1.2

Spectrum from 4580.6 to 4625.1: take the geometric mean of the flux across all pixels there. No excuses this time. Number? 0.69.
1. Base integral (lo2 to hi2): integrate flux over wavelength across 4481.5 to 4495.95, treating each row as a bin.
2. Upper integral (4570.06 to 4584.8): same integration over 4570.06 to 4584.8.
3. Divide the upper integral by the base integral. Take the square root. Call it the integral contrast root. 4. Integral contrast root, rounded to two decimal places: 1.03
